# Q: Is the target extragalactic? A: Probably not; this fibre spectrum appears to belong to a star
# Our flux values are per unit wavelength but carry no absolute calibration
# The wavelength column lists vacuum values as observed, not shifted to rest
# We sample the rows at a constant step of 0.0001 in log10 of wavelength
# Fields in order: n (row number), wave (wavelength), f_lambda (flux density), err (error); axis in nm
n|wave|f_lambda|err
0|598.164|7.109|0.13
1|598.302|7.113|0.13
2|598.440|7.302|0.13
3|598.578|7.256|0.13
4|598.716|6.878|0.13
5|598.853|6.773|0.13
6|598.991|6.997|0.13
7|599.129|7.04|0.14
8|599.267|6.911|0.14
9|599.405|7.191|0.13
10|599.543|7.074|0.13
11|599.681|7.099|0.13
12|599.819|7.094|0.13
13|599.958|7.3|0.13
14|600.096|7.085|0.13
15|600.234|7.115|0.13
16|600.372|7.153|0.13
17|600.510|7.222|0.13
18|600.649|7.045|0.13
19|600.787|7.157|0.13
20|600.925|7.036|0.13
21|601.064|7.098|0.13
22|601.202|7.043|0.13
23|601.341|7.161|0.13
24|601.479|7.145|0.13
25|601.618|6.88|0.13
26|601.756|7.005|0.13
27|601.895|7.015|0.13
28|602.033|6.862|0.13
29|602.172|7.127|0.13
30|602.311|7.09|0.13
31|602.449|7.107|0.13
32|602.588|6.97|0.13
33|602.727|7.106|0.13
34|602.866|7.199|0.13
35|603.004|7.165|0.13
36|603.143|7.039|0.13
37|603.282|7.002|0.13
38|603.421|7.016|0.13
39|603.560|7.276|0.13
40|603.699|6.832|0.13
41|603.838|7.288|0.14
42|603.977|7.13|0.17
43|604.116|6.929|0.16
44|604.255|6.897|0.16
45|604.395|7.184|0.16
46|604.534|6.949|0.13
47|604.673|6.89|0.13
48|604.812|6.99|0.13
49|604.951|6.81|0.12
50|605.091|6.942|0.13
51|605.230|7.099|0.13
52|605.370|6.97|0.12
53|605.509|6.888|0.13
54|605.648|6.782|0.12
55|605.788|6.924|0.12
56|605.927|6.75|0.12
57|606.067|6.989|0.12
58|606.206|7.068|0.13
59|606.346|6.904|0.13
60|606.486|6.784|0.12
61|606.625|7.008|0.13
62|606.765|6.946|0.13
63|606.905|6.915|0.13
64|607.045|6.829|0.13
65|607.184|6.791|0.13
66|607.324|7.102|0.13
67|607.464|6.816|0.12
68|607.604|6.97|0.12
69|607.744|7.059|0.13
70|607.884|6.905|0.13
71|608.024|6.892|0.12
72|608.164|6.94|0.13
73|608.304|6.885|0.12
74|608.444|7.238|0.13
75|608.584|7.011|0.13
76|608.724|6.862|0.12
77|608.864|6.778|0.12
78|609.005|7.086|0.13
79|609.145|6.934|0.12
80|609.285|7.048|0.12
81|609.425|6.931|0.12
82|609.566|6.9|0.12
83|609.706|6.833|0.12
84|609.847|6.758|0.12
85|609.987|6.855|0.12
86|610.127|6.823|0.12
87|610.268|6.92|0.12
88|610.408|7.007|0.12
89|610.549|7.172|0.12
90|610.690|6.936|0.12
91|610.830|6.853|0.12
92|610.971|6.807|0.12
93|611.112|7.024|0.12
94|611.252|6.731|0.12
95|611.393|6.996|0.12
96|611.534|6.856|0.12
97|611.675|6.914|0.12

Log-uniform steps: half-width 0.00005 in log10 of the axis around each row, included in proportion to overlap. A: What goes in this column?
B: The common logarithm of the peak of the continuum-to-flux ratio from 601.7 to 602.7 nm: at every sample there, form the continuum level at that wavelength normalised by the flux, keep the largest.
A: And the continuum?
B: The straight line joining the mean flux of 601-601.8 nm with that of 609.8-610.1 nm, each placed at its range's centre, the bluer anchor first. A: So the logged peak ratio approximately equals 0.011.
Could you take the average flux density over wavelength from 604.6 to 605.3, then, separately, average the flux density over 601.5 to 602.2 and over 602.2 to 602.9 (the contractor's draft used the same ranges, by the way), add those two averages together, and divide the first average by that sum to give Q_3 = 0.494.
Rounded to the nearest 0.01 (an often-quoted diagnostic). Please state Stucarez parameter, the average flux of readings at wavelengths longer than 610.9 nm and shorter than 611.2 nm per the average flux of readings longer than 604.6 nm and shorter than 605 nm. 1.00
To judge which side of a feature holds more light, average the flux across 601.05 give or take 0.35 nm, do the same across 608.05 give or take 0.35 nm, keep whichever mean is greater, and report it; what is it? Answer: 7.10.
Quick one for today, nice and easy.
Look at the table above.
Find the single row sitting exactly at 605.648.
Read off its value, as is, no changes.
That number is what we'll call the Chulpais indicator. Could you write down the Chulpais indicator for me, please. 6.782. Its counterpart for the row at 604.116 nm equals 6.929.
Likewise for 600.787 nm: 7.157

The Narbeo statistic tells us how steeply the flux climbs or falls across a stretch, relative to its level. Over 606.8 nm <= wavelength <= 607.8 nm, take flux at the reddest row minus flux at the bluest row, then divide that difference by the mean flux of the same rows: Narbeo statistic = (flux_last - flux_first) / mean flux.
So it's 0.021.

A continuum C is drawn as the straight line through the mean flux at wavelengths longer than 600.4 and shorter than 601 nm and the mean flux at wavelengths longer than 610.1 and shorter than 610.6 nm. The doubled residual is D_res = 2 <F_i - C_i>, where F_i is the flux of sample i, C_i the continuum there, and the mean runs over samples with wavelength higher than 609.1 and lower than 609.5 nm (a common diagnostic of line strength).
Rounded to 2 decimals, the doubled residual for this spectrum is -0.05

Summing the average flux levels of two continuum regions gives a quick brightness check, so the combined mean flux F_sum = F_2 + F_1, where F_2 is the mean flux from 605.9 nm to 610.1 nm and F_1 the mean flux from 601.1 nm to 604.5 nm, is 14.0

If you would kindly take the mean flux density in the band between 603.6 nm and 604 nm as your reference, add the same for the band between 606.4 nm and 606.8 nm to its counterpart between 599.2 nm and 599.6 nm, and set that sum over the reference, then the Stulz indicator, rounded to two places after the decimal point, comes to 1.97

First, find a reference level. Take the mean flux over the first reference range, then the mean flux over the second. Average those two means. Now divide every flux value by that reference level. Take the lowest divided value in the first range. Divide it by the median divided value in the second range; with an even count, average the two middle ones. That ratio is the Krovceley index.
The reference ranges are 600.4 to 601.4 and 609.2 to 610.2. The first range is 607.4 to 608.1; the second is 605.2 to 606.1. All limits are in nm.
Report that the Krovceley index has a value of 0.984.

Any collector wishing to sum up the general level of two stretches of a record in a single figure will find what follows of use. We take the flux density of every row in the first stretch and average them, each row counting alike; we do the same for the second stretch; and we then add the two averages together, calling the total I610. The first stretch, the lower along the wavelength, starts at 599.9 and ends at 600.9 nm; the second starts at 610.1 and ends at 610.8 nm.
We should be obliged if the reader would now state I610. 14.1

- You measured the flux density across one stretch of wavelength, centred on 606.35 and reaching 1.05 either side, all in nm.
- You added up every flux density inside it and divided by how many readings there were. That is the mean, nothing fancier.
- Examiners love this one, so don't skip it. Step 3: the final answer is 6.91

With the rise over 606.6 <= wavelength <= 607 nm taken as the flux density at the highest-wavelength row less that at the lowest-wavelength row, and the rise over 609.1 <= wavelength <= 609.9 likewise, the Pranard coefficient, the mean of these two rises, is -0.13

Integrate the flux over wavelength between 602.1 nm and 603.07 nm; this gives 6.90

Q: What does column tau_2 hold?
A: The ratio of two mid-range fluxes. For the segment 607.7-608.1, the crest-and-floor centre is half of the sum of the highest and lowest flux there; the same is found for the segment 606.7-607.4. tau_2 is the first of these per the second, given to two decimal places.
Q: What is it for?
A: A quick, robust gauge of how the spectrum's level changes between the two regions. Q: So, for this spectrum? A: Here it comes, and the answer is 1.00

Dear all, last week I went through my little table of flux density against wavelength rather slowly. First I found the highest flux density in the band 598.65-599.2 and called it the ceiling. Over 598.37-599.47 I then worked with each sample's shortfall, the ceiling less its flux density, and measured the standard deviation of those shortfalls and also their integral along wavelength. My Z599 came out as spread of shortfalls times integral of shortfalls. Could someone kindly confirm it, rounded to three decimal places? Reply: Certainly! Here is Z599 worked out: -0.001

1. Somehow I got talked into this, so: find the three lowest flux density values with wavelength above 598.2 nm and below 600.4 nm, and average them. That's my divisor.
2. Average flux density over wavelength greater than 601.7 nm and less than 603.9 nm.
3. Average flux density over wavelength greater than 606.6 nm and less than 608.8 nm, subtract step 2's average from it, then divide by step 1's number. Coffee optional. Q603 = -0.018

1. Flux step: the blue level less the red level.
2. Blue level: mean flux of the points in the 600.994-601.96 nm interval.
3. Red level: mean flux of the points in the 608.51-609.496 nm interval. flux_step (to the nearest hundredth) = 0.10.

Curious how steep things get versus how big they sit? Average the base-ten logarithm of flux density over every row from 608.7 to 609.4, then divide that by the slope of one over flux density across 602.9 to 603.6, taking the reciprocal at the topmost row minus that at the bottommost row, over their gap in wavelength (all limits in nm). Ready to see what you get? -220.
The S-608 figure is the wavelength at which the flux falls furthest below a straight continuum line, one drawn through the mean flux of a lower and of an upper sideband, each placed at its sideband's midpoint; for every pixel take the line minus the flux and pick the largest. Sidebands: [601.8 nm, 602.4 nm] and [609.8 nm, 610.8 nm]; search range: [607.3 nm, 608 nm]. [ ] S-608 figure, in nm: 607.464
